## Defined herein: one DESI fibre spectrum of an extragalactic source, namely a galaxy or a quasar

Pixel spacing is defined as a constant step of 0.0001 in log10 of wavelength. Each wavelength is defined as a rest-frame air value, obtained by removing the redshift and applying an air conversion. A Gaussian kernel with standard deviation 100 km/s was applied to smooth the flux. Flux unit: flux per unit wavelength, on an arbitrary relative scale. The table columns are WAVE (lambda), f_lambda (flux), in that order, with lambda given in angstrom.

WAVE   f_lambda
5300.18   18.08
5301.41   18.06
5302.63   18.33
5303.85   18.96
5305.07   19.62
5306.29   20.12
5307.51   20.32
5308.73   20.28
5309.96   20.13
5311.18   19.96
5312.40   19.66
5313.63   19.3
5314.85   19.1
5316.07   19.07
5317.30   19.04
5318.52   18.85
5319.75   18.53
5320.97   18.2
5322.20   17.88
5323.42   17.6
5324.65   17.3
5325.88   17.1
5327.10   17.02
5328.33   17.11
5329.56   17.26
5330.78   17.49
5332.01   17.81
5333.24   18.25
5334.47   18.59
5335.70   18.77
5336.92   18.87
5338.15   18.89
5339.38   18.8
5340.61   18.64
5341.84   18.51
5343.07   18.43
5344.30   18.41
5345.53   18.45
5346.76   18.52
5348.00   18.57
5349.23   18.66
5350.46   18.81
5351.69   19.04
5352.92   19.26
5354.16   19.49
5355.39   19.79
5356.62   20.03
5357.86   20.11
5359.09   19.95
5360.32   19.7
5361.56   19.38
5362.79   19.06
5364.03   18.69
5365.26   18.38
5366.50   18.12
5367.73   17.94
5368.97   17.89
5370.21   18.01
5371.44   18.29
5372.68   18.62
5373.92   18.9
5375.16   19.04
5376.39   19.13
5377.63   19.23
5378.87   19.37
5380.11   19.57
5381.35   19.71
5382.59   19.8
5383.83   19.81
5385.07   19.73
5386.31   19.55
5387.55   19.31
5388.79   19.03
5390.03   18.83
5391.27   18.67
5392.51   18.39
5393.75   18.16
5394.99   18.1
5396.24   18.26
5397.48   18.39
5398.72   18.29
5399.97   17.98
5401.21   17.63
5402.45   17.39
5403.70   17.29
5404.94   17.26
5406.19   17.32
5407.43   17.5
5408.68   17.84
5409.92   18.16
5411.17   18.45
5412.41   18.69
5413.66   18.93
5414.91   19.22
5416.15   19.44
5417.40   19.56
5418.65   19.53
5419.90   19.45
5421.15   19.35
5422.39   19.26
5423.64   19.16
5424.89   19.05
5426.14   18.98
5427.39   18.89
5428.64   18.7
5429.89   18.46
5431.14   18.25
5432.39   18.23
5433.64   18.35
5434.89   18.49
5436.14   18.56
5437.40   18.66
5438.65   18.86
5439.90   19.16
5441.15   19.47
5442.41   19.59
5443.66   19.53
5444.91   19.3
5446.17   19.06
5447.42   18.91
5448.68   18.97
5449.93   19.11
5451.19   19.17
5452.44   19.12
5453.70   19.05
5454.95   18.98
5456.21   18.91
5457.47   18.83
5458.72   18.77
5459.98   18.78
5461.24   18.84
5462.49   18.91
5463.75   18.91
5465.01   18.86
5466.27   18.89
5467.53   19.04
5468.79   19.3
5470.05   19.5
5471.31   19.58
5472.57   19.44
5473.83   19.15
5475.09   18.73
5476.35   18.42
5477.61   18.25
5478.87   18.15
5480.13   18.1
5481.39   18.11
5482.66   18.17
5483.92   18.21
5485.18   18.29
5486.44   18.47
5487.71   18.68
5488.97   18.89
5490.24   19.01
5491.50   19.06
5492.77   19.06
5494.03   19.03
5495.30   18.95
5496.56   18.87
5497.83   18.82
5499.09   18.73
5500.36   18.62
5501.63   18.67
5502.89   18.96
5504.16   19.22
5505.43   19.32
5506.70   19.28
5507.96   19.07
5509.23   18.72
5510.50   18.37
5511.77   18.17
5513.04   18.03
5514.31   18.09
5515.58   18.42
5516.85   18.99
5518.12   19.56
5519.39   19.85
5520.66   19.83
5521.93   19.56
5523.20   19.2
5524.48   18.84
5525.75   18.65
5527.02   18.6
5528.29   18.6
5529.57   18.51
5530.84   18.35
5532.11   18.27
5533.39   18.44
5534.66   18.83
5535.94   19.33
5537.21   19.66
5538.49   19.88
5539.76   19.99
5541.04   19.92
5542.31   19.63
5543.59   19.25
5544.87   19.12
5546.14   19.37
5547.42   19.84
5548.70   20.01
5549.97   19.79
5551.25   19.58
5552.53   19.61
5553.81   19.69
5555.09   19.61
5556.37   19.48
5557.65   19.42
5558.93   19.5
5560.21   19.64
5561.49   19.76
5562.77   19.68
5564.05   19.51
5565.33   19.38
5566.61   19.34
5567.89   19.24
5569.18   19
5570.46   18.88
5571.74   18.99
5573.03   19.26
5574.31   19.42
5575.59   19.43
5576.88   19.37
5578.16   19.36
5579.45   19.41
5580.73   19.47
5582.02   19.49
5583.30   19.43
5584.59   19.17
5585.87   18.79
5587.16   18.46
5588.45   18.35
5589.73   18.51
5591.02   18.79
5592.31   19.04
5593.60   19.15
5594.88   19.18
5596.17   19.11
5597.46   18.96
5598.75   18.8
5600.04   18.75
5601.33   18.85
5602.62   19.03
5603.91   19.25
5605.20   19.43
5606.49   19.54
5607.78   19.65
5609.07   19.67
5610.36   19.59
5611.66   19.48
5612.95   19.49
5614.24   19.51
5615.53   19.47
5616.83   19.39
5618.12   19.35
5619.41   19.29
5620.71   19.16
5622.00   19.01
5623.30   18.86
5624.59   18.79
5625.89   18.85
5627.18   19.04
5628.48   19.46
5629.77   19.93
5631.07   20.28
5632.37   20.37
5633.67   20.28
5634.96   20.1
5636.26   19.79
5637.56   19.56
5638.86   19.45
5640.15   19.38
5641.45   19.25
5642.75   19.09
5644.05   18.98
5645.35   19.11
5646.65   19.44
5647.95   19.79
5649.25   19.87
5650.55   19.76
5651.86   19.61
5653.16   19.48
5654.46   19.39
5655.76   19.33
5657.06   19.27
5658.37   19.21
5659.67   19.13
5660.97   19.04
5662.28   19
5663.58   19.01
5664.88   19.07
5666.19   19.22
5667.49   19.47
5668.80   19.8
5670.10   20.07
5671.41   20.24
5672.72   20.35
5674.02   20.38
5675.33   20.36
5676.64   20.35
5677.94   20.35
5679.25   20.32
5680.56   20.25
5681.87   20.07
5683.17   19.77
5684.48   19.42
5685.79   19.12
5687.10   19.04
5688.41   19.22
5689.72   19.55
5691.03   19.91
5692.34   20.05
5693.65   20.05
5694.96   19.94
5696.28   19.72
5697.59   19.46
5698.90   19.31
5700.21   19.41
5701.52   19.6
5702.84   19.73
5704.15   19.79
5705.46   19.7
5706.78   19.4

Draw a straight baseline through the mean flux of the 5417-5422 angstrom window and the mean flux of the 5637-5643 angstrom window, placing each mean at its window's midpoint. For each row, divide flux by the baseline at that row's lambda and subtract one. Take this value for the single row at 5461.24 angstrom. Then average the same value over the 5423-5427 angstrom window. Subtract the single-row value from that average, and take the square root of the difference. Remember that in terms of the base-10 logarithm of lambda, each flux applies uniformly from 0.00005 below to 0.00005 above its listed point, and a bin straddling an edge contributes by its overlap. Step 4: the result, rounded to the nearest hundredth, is 0.10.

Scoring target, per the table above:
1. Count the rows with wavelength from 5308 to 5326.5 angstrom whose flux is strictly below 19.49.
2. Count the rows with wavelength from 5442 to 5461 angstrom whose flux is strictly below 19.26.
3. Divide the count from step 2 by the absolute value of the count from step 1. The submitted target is 1.09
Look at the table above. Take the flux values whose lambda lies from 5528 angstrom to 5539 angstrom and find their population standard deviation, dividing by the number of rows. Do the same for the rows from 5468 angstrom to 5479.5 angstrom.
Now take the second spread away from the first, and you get 0.03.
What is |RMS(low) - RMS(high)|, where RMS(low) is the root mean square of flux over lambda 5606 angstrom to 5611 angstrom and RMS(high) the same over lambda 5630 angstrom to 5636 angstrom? 0.6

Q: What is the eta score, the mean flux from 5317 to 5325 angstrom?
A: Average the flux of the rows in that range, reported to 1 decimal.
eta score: 18.2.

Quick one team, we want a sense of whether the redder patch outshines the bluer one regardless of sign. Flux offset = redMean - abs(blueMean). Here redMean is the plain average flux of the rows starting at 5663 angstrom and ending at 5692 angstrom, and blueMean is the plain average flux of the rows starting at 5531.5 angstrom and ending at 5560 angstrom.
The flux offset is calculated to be 0.3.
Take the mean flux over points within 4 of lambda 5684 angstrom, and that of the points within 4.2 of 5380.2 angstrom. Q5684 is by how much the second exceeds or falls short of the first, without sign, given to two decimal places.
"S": 0.09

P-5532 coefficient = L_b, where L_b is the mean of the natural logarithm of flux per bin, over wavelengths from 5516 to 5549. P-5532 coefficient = 2.96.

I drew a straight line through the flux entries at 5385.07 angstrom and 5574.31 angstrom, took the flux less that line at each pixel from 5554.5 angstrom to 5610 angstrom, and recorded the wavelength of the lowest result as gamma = 5588.45 angstrom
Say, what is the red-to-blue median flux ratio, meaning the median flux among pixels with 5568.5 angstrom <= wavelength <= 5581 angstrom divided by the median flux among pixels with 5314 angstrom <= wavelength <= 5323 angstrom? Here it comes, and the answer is 1.03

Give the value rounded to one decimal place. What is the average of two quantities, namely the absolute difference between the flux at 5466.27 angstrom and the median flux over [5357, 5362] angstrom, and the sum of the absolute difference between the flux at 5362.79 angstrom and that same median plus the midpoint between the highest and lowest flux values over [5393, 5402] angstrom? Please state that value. 9.9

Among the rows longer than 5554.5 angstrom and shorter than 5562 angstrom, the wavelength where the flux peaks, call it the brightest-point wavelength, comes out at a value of 5561.49 angstrom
